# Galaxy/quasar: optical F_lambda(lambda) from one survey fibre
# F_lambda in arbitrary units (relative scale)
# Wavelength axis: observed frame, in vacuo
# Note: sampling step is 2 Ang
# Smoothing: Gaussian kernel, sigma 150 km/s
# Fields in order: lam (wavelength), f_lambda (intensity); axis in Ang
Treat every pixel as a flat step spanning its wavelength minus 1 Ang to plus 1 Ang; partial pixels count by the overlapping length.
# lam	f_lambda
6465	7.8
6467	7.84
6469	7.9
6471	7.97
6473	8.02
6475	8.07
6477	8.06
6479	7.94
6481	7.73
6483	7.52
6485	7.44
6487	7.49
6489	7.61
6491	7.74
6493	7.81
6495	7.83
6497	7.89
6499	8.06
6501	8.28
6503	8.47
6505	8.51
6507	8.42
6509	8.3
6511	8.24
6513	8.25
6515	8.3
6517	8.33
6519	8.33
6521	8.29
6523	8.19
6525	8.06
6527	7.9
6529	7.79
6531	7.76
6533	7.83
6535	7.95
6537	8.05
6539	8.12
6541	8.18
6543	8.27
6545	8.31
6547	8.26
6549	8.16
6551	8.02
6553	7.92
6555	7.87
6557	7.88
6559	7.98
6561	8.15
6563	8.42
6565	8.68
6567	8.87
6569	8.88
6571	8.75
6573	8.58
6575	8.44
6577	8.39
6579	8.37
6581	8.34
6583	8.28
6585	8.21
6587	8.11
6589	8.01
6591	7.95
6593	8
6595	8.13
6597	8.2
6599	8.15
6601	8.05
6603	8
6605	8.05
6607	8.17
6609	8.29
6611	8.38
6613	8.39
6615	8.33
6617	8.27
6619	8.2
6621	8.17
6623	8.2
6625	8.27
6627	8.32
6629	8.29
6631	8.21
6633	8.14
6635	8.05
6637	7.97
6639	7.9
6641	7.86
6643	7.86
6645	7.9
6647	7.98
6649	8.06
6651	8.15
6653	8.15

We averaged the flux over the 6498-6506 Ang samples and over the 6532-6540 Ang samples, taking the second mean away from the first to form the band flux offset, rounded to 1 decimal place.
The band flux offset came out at 0.3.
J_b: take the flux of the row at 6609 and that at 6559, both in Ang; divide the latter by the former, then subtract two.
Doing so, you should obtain -1.04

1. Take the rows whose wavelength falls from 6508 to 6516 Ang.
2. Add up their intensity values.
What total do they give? 33.1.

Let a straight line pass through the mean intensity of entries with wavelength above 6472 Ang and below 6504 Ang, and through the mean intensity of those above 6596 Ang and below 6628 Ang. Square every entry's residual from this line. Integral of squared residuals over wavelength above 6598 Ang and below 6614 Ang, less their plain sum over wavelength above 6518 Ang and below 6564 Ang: -1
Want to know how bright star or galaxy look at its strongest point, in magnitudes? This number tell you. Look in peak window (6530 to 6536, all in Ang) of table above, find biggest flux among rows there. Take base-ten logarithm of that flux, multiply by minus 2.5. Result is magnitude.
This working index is -2.25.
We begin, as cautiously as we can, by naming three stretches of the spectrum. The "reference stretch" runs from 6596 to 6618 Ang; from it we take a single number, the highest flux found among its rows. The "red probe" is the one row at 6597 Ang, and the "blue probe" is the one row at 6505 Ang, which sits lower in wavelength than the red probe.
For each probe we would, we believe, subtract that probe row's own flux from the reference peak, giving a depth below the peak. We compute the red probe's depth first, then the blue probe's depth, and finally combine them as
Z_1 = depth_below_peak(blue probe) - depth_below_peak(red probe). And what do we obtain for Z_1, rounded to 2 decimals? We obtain -0.31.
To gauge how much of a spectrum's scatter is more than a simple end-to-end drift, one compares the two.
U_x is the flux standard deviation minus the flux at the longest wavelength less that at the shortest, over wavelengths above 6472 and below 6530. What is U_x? 0.5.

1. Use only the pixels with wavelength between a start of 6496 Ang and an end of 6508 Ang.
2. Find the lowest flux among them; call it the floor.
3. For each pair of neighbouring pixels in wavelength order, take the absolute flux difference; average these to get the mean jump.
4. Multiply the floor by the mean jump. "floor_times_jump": 1.1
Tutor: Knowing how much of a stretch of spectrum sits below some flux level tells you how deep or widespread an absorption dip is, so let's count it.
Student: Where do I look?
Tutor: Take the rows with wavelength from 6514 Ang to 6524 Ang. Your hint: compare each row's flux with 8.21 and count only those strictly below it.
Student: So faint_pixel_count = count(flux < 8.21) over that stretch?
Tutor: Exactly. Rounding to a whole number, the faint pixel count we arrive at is 1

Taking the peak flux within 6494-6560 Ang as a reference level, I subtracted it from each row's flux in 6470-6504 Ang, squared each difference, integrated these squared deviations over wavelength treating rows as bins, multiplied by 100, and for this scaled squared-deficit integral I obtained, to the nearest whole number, 1605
